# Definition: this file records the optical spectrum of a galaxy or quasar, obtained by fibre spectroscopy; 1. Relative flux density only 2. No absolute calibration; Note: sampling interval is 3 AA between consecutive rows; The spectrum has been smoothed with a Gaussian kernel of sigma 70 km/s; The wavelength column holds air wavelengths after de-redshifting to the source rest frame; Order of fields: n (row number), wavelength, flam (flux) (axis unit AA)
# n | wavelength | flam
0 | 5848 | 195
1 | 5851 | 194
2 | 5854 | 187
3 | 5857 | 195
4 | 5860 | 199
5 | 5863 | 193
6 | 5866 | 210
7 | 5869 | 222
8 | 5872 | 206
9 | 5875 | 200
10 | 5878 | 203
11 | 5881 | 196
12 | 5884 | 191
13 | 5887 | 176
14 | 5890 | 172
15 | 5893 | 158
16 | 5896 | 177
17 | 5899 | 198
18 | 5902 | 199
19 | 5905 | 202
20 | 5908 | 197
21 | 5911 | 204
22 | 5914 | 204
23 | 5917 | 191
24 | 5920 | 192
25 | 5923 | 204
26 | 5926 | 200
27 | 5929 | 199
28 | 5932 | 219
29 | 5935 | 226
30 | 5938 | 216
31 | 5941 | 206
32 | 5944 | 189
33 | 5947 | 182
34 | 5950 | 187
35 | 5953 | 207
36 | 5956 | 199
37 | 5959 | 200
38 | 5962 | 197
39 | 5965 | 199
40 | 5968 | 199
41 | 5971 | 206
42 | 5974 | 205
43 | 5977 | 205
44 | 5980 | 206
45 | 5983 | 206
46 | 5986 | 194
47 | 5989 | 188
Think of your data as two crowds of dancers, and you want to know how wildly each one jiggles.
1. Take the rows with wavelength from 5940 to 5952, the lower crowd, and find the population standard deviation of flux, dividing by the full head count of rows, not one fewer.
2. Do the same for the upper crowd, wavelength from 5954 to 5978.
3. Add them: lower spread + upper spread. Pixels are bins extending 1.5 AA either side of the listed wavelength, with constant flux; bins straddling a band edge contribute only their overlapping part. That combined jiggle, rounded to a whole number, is 12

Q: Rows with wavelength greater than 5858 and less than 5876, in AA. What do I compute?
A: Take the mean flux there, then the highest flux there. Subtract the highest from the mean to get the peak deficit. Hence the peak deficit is -17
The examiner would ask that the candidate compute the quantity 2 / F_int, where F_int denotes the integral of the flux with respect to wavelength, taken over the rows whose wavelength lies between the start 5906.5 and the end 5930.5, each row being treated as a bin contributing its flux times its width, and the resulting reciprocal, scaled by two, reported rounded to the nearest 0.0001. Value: 0.0004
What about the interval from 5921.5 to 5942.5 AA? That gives 0.0005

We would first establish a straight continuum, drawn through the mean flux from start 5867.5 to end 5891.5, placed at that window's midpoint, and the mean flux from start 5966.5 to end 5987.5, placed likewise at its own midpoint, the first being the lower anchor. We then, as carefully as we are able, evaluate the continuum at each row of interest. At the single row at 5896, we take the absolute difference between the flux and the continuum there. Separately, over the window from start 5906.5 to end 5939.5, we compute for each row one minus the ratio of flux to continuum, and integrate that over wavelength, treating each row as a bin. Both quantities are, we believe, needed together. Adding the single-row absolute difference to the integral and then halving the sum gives 9.5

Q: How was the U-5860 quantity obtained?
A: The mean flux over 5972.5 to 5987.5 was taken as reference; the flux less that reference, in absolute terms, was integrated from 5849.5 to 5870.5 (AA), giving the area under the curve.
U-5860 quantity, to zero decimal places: 221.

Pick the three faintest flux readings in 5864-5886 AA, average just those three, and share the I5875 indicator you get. 196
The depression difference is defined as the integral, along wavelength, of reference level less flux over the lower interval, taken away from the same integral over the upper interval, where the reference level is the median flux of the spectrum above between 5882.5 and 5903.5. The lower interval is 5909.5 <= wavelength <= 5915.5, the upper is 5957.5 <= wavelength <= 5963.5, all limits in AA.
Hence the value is 33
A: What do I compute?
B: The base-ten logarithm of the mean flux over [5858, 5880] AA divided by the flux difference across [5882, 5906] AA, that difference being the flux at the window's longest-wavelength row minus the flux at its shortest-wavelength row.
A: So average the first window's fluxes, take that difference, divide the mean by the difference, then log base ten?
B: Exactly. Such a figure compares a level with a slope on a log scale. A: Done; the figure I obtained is 1.27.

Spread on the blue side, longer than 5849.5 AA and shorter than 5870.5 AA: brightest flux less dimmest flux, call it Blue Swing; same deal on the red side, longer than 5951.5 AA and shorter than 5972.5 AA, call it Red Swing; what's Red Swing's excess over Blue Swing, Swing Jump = -25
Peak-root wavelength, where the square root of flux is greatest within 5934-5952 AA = 5935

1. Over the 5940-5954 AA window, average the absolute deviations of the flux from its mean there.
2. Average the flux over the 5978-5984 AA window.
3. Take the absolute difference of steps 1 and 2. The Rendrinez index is 196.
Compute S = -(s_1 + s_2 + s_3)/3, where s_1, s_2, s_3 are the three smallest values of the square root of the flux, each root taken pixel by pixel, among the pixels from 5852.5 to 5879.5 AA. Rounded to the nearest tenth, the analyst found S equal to -13.8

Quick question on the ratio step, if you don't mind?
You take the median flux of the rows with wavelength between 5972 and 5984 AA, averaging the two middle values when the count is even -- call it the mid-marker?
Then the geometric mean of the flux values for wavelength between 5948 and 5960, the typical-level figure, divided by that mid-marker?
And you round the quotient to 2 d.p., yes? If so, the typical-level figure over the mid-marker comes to 0.96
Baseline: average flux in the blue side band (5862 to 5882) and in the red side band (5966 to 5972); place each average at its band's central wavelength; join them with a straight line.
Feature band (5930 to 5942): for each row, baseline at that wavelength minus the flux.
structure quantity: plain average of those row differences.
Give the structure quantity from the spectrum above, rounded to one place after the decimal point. -13.6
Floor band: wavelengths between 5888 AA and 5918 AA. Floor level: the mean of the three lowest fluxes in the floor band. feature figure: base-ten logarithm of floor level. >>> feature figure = 2.23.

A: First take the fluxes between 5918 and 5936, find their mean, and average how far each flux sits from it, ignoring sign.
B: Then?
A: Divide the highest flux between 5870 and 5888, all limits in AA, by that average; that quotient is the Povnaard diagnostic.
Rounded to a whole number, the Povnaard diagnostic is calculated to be 20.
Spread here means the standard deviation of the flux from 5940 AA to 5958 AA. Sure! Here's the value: 10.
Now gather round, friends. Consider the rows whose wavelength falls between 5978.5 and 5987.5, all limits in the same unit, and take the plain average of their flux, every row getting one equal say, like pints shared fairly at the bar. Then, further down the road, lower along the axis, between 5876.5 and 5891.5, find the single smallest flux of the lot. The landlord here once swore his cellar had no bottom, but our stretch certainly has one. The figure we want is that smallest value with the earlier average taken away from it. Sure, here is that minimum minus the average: -30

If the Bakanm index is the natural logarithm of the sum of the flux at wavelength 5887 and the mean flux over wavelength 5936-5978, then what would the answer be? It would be 5.93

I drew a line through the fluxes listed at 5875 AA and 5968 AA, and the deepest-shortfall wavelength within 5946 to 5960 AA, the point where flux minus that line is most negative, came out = 5947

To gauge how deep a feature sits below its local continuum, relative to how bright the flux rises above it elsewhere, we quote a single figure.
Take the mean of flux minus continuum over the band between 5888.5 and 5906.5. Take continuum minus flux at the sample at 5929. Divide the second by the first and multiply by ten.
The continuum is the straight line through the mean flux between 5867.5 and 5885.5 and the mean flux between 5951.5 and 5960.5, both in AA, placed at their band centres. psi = -1.8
